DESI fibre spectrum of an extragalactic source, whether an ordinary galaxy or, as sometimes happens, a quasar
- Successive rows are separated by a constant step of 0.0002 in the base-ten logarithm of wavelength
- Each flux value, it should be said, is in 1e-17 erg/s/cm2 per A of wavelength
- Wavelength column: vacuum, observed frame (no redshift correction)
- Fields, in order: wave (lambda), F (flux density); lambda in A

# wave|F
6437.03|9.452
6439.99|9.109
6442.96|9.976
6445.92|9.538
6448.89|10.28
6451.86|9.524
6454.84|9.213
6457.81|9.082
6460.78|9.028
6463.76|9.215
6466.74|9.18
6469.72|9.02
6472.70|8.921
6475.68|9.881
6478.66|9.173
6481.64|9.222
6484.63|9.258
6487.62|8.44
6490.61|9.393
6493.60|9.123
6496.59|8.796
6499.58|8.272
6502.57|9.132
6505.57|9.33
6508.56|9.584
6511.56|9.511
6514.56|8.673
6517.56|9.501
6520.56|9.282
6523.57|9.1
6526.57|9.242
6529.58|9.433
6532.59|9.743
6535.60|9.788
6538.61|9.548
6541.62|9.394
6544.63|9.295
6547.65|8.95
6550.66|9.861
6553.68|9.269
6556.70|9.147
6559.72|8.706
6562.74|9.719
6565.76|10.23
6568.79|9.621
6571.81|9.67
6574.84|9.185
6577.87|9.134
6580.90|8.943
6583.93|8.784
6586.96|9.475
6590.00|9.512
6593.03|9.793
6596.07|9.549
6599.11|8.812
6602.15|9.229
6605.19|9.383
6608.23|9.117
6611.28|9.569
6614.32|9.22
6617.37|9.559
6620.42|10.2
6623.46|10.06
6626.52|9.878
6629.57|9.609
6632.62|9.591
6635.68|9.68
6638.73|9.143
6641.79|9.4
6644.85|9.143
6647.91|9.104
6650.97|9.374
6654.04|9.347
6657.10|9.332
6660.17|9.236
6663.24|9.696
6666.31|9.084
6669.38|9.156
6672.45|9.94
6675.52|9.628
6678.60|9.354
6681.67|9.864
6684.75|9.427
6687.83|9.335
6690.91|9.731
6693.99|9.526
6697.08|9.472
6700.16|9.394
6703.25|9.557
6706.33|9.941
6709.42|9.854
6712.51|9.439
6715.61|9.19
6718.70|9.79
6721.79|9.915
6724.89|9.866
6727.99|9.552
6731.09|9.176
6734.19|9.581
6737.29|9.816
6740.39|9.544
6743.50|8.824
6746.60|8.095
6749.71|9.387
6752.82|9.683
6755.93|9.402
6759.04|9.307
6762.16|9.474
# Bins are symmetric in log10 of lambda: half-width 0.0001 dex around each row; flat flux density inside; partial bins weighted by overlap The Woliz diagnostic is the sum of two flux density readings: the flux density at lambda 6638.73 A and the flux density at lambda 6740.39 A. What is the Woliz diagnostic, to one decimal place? 18.7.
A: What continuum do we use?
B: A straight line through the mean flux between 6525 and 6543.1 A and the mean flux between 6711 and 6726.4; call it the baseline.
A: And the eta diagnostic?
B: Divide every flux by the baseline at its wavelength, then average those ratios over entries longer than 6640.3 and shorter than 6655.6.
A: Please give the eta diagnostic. 0.97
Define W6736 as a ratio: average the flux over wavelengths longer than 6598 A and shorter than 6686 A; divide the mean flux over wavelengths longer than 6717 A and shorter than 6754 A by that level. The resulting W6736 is 1.00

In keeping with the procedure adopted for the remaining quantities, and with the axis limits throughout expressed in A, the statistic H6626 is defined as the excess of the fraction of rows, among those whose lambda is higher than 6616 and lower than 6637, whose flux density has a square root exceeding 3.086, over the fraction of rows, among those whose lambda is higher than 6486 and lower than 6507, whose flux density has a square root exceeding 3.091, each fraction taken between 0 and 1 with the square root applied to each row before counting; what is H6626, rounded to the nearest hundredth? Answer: 1.00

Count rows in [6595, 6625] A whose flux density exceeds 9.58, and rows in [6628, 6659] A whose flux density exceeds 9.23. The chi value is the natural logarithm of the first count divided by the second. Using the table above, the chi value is -1.3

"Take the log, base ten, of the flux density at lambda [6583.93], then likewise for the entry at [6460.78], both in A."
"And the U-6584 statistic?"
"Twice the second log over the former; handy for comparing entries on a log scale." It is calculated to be 2.03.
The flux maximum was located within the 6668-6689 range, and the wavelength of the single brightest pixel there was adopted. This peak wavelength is 6672.45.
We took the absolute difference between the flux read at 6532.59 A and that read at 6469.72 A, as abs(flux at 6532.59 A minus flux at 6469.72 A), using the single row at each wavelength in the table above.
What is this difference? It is 0.7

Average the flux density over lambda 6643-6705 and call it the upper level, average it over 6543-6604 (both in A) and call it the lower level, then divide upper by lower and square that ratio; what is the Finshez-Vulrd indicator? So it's 1.02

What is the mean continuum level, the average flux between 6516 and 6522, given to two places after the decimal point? 9.39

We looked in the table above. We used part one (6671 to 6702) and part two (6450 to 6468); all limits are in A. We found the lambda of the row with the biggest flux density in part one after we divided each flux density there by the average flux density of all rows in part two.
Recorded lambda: 6672.45 A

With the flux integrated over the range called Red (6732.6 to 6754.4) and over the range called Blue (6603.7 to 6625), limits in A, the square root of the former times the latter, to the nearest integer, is 203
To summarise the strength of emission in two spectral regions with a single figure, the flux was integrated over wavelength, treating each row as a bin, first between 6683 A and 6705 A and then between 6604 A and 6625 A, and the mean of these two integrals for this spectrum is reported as 205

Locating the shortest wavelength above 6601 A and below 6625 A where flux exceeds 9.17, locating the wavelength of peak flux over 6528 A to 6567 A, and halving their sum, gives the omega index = 6584.0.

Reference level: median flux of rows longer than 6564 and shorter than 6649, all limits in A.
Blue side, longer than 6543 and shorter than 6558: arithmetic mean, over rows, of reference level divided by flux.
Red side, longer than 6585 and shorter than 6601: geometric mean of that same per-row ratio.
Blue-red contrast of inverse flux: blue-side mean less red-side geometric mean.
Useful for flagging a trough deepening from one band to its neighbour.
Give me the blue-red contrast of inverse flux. 0.014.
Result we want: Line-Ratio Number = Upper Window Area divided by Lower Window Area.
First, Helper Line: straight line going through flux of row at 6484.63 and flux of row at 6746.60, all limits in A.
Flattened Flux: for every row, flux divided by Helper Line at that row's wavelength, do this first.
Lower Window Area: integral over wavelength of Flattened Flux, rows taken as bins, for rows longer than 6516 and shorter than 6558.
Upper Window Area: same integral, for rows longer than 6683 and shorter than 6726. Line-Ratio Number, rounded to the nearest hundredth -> 1.14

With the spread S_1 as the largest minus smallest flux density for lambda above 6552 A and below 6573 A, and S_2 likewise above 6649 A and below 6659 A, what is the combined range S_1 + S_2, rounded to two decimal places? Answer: 1.57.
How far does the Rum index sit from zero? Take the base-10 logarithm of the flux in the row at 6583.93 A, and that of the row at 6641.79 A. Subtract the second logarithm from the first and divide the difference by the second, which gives -0.030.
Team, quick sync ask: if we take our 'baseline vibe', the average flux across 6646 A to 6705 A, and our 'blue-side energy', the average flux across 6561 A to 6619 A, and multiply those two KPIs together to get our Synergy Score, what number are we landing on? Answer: 88.8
